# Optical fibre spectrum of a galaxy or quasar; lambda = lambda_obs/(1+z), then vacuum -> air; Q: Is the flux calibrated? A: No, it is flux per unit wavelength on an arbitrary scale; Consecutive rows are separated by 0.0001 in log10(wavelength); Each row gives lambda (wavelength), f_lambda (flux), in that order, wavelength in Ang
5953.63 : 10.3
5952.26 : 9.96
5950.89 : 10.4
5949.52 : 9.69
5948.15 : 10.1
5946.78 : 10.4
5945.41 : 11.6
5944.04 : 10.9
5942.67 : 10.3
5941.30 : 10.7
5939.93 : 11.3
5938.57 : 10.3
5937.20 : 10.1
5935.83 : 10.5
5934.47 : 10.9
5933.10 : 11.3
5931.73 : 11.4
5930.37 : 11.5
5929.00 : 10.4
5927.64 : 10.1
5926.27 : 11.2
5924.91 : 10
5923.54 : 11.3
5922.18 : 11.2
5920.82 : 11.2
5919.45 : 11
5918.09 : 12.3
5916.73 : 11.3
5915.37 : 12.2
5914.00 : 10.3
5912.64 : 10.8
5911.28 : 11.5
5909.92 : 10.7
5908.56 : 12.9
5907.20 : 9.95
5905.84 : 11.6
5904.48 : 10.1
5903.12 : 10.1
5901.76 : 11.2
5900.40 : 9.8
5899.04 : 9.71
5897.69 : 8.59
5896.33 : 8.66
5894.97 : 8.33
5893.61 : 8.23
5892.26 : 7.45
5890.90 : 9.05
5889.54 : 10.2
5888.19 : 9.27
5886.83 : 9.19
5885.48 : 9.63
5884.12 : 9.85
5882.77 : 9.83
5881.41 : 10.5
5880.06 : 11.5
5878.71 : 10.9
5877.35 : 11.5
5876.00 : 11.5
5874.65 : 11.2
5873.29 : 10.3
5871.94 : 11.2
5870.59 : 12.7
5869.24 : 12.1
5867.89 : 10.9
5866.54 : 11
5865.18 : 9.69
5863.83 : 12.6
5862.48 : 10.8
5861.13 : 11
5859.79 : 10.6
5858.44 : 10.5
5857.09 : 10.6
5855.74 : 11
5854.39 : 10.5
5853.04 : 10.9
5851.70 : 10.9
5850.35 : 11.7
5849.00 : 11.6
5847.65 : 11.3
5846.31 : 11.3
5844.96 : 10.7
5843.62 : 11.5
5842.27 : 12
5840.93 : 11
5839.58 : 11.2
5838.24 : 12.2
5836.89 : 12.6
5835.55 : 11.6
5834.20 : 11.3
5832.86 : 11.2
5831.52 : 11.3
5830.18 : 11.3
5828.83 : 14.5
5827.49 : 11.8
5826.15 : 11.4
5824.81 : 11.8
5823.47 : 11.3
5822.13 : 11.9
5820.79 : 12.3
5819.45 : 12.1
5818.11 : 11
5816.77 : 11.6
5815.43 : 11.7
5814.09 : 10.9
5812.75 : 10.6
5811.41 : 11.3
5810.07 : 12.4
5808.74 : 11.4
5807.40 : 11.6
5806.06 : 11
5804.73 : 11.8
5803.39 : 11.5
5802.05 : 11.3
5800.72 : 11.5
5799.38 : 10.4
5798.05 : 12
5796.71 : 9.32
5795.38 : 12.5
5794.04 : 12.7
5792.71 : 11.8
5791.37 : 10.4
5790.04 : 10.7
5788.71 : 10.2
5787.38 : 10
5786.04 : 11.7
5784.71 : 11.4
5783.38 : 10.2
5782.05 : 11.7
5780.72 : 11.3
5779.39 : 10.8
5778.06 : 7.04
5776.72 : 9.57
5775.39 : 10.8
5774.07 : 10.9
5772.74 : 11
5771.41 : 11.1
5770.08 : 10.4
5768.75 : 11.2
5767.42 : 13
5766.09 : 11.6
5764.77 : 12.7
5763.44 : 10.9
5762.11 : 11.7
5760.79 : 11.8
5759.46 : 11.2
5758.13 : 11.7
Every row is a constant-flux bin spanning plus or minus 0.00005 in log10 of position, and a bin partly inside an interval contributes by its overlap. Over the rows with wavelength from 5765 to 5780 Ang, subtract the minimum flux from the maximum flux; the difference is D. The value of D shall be 6.0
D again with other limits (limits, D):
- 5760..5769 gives 2.1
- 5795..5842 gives 5.2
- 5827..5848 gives 3.8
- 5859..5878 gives 3.0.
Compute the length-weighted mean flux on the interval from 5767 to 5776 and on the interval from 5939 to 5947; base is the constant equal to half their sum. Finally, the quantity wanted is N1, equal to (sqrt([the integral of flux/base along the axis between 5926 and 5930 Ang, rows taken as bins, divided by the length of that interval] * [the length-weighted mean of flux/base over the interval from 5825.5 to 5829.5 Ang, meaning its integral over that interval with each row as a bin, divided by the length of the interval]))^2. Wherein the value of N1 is 1.10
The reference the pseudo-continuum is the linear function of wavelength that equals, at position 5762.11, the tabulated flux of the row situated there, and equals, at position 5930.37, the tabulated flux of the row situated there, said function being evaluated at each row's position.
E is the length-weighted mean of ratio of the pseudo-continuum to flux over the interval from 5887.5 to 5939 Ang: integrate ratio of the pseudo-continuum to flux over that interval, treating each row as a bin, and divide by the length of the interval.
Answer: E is 1.12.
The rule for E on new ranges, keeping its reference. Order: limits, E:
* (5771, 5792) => 1.12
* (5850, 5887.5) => 1.07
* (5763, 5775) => 1.03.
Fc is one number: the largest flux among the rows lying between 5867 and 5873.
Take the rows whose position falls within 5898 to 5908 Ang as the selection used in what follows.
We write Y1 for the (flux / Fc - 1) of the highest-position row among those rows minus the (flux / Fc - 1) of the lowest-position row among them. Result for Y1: 0.02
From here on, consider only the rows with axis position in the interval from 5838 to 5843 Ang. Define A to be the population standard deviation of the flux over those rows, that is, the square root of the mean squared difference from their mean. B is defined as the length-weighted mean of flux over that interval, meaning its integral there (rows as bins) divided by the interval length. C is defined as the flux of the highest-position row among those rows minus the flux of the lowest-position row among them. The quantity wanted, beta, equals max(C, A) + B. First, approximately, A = 0.51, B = 11.55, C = -0.2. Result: 12.1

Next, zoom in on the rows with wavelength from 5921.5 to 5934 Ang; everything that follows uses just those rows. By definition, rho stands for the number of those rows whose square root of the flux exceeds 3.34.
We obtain 6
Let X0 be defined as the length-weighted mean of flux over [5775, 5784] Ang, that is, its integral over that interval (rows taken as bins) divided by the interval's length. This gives 10.2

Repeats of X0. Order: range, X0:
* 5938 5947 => 10.8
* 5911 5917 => 11.2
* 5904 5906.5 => 10.9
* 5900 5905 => 10.3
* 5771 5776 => 11.0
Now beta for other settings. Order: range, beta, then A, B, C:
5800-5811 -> 12.5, 0.38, 11.55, 0.9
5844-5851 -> 12.3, 0.35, 11.33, 1.0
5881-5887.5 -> 10.2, 0.42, 9.77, -1.3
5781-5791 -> 11.5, 0.69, 10.86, -1.0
